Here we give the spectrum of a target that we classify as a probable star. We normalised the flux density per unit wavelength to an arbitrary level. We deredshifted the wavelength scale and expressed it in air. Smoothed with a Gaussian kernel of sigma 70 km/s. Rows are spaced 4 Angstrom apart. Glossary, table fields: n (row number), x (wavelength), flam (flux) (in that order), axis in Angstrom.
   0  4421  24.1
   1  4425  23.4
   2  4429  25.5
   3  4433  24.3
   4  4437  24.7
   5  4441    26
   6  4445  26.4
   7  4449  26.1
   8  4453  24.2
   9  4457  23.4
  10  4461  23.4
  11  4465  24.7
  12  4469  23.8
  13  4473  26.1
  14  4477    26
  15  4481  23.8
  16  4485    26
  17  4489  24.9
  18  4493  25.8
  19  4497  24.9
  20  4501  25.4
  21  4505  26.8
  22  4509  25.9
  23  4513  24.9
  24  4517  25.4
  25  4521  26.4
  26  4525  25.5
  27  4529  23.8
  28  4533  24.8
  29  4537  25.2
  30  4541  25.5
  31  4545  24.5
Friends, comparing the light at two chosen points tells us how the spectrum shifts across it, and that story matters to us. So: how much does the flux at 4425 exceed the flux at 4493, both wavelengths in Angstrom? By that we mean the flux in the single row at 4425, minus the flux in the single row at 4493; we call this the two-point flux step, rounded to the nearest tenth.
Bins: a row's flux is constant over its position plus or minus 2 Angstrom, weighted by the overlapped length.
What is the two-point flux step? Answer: -2.4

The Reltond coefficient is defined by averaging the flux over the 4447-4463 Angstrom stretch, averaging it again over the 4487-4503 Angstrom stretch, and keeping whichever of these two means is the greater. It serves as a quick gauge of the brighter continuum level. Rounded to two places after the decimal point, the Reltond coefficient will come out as 25.25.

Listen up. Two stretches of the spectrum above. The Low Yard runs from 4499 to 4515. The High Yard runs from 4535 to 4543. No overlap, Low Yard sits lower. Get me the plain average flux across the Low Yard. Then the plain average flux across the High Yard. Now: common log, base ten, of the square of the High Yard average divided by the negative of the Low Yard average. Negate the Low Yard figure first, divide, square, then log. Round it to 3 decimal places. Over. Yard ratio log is -0.014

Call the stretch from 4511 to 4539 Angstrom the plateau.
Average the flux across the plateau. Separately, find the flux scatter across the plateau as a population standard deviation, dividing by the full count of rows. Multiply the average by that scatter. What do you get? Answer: 18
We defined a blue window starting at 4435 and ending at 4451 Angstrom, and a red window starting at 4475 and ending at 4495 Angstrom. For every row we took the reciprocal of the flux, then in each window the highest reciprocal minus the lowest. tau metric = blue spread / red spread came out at 0.73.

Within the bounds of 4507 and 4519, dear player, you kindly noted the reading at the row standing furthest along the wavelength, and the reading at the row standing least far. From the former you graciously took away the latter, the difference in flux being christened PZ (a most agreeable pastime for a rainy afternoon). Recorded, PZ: -0.5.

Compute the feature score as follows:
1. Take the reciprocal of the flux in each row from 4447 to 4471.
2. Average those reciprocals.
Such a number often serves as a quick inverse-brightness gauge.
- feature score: 0.0413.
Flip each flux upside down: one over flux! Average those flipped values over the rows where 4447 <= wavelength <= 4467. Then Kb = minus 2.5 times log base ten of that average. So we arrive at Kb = 3.46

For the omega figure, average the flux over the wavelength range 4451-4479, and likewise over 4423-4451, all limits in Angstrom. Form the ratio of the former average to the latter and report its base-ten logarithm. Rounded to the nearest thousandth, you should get -0.012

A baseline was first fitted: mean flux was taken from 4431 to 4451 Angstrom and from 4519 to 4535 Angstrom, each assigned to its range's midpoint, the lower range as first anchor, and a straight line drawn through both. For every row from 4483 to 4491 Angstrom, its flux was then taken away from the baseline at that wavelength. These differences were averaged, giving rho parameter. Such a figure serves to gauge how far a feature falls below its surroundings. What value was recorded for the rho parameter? -0.2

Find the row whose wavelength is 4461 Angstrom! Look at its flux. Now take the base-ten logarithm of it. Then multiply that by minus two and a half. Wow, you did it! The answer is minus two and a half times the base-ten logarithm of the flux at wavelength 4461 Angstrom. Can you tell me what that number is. -3.42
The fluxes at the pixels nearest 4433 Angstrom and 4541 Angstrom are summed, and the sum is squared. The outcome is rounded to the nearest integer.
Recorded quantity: 2480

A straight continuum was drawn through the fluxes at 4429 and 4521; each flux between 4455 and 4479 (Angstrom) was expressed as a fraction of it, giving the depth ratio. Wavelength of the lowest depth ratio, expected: 4461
